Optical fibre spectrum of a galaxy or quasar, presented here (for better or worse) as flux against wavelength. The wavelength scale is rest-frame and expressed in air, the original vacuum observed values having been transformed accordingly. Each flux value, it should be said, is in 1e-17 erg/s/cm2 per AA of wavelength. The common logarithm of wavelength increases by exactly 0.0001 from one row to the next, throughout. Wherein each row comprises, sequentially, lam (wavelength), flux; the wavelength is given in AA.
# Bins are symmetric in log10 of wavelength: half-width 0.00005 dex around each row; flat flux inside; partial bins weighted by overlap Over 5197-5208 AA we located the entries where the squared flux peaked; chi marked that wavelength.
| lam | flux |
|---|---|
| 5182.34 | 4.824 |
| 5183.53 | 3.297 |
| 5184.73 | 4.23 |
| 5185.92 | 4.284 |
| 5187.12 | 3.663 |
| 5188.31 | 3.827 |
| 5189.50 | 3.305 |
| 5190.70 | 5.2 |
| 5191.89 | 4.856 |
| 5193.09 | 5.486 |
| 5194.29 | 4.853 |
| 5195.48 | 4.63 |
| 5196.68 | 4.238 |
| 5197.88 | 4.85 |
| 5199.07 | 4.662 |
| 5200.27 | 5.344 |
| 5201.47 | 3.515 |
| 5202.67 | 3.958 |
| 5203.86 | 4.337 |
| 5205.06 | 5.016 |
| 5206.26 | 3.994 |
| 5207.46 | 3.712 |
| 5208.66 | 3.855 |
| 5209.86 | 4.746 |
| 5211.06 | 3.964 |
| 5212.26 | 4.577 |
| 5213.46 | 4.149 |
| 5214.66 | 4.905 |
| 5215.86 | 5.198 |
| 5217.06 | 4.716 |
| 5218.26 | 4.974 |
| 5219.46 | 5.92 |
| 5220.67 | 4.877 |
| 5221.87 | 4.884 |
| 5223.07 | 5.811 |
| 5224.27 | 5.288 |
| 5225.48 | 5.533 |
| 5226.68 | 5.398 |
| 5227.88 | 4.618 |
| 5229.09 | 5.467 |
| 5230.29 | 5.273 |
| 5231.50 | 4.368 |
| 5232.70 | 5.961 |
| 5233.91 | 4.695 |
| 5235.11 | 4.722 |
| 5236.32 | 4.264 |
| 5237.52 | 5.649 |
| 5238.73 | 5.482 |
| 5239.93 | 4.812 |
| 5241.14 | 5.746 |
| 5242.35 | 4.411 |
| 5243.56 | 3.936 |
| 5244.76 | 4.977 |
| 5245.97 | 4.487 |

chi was 5200.27 AA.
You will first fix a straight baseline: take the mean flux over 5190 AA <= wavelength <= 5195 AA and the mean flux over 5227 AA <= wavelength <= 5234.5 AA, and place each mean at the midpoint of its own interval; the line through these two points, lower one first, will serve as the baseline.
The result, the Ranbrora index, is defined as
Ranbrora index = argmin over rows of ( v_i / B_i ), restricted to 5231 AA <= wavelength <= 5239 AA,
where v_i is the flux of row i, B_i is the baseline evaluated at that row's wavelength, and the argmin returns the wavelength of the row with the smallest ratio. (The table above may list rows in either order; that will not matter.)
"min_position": 5236.32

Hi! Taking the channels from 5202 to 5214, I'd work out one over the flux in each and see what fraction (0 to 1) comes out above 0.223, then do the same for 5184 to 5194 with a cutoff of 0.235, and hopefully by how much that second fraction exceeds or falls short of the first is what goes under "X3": -0.2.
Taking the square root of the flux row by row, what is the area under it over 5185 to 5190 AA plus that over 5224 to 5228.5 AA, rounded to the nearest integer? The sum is 20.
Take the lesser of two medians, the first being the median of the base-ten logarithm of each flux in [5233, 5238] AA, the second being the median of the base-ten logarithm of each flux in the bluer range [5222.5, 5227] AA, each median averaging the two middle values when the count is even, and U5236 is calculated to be 0.67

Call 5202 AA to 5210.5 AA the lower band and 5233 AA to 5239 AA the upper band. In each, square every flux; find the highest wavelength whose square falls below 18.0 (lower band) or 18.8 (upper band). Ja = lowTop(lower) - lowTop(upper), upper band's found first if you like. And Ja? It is -27.7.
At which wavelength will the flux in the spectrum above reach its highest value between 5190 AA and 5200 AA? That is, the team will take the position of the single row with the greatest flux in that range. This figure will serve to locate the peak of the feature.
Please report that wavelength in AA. 5193.09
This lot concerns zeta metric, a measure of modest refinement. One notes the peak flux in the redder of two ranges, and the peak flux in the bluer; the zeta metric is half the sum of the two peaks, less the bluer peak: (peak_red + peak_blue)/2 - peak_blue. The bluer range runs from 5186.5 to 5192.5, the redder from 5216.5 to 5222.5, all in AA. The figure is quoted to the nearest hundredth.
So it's 0.36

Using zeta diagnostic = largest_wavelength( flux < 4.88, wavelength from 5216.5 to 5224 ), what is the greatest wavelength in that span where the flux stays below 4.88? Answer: 5220.67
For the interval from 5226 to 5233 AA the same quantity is 5231.50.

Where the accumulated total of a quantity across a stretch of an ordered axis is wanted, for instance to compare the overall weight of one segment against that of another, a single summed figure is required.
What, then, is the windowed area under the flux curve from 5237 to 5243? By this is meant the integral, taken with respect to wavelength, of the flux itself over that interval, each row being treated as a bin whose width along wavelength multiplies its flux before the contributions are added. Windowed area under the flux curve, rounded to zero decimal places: 31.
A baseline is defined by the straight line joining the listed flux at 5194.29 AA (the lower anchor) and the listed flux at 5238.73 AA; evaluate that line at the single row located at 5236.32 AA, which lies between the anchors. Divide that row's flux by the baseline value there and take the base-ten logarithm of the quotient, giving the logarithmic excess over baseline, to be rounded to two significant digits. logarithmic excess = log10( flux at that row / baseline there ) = -0.11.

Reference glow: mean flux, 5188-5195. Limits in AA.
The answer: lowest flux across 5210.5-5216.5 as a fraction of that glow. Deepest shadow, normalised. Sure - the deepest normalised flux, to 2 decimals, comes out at 0.86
